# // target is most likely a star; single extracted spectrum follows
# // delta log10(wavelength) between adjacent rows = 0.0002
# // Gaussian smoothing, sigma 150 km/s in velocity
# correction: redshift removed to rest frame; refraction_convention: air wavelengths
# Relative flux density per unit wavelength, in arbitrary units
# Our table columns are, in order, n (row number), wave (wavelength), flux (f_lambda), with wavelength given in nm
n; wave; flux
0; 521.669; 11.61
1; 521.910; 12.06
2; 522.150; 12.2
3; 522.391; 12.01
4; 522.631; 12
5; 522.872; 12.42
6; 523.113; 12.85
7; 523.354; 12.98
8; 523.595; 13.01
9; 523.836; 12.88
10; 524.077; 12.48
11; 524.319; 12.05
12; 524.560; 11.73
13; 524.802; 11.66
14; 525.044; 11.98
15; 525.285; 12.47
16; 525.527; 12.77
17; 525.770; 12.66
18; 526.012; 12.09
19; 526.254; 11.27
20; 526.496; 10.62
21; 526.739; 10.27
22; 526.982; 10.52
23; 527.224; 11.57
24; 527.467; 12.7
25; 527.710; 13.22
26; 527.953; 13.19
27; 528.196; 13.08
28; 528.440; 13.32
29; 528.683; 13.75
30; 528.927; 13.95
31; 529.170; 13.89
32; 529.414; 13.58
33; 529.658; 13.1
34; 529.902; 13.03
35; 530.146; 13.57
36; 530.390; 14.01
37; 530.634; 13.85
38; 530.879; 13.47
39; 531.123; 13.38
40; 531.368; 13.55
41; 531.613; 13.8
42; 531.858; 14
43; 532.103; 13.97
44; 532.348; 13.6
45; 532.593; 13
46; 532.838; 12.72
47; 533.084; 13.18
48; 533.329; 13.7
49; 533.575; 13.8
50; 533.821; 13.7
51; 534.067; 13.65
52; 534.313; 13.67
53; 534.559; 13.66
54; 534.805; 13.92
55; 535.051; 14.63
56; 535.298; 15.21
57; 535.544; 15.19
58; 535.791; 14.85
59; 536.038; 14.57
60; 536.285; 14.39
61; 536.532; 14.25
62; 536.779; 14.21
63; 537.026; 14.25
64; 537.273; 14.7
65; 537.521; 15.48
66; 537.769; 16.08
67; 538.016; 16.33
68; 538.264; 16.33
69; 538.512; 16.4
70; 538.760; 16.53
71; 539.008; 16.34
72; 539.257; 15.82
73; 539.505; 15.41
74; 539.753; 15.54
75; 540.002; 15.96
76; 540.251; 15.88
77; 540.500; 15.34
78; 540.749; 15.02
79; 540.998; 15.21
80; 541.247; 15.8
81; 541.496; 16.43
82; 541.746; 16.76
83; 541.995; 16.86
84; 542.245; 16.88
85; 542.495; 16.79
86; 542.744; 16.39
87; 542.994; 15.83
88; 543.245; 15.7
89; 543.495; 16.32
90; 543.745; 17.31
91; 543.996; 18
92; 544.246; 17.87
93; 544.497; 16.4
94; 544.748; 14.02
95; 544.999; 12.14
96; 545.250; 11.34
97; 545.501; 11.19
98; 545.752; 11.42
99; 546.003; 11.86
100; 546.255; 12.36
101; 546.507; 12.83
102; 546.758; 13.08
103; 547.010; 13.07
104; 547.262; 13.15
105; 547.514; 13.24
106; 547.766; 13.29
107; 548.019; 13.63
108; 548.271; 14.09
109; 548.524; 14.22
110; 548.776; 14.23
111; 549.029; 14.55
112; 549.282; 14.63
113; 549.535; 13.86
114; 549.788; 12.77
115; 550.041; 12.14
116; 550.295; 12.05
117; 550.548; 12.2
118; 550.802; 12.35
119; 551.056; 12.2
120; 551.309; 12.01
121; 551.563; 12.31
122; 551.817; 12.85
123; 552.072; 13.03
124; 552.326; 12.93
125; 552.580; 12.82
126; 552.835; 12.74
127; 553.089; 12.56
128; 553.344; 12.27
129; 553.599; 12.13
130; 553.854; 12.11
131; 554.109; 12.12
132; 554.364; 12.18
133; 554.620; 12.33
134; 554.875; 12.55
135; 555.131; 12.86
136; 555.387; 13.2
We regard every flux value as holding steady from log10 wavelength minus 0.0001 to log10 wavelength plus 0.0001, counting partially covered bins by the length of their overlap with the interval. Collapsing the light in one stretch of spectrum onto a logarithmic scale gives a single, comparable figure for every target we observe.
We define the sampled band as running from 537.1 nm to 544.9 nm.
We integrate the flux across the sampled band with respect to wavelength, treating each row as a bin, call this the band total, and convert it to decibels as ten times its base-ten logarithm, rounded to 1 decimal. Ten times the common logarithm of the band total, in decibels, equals 21.0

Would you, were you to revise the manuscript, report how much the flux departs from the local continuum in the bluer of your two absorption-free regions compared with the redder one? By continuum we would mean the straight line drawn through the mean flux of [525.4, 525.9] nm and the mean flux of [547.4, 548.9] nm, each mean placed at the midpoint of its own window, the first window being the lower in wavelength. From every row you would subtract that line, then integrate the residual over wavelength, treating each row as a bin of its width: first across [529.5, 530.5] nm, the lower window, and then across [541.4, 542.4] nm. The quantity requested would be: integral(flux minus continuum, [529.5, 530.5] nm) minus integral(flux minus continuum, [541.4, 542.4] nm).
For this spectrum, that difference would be -2.7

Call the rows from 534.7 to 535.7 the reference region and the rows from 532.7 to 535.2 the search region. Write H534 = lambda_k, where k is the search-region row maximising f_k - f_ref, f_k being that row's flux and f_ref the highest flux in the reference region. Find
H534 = 535.051 nm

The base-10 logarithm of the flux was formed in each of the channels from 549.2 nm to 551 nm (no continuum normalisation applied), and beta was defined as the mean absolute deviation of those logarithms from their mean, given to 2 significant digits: 0.026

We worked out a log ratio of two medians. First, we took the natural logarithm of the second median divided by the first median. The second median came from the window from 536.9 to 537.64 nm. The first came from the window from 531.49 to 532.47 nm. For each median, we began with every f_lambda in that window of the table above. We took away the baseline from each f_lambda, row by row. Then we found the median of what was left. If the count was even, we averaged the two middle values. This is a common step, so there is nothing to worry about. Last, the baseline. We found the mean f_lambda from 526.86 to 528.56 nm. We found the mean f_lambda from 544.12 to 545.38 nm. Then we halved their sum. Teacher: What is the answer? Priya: 1.0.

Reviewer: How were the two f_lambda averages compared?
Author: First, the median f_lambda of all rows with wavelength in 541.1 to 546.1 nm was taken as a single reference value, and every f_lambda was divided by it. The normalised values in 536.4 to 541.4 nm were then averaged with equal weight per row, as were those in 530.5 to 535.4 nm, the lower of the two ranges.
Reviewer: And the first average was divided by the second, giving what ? 1.13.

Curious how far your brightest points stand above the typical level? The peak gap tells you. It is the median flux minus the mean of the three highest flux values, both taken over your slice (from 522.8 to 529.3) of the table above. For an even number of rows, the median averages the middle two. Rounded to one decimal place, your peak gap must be -1.2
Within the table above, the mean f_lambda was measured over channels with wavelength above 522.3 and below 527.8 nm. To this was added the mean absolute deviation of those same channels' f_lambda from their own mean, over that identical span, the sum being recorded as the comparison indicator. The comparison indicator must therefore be 12.7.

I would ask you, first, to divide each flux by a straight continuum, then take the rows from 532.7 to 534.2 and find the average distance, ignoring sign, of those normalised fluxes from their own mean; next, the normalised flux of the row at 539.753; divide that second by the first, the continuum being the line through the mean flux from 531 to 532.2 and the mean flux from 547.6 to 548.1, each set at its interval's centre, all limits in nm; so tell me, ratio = 45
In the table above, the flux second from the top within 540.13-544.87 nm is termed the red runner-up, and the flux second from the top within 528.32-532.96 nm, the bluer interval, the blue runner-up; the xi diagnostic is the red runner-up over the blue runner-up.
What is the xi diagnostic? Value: 1.3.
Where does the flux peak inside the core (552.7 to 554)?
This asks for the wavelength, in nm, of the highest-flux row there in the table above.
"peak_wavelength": 552.835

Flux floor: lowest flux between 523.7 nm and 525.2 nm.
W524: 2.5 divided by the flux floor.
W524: 0.21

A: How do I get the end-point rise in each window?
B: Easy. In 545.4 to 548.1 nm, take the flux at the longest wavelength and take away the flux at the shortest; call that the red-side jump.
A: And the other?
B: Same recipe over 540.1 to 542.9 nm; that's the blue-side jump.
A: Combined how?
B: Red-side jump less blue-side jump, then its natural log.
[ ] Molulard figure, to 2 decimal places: 0.66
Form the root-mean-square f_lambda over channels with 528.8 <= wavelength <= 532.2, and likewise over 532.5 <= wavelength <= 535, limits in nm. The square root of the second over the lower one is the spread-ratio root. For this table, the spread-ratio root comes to 0.99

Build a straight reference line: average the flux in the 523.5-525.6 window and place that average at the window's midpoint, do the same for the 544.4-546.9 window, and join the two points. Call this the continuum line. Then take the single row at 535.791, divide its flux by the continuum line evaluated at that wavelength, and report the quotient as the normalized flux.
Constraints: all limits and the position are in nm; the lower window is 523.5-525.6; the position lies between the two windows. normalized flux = 1.19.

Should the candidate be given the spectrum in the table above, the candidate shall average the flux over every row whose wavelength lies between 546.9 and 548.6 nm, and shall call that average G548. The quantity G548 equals 13.5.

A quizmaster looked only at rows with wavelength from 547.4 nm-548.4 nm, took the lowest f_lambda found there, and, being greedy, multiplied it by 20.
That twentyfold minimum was 265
